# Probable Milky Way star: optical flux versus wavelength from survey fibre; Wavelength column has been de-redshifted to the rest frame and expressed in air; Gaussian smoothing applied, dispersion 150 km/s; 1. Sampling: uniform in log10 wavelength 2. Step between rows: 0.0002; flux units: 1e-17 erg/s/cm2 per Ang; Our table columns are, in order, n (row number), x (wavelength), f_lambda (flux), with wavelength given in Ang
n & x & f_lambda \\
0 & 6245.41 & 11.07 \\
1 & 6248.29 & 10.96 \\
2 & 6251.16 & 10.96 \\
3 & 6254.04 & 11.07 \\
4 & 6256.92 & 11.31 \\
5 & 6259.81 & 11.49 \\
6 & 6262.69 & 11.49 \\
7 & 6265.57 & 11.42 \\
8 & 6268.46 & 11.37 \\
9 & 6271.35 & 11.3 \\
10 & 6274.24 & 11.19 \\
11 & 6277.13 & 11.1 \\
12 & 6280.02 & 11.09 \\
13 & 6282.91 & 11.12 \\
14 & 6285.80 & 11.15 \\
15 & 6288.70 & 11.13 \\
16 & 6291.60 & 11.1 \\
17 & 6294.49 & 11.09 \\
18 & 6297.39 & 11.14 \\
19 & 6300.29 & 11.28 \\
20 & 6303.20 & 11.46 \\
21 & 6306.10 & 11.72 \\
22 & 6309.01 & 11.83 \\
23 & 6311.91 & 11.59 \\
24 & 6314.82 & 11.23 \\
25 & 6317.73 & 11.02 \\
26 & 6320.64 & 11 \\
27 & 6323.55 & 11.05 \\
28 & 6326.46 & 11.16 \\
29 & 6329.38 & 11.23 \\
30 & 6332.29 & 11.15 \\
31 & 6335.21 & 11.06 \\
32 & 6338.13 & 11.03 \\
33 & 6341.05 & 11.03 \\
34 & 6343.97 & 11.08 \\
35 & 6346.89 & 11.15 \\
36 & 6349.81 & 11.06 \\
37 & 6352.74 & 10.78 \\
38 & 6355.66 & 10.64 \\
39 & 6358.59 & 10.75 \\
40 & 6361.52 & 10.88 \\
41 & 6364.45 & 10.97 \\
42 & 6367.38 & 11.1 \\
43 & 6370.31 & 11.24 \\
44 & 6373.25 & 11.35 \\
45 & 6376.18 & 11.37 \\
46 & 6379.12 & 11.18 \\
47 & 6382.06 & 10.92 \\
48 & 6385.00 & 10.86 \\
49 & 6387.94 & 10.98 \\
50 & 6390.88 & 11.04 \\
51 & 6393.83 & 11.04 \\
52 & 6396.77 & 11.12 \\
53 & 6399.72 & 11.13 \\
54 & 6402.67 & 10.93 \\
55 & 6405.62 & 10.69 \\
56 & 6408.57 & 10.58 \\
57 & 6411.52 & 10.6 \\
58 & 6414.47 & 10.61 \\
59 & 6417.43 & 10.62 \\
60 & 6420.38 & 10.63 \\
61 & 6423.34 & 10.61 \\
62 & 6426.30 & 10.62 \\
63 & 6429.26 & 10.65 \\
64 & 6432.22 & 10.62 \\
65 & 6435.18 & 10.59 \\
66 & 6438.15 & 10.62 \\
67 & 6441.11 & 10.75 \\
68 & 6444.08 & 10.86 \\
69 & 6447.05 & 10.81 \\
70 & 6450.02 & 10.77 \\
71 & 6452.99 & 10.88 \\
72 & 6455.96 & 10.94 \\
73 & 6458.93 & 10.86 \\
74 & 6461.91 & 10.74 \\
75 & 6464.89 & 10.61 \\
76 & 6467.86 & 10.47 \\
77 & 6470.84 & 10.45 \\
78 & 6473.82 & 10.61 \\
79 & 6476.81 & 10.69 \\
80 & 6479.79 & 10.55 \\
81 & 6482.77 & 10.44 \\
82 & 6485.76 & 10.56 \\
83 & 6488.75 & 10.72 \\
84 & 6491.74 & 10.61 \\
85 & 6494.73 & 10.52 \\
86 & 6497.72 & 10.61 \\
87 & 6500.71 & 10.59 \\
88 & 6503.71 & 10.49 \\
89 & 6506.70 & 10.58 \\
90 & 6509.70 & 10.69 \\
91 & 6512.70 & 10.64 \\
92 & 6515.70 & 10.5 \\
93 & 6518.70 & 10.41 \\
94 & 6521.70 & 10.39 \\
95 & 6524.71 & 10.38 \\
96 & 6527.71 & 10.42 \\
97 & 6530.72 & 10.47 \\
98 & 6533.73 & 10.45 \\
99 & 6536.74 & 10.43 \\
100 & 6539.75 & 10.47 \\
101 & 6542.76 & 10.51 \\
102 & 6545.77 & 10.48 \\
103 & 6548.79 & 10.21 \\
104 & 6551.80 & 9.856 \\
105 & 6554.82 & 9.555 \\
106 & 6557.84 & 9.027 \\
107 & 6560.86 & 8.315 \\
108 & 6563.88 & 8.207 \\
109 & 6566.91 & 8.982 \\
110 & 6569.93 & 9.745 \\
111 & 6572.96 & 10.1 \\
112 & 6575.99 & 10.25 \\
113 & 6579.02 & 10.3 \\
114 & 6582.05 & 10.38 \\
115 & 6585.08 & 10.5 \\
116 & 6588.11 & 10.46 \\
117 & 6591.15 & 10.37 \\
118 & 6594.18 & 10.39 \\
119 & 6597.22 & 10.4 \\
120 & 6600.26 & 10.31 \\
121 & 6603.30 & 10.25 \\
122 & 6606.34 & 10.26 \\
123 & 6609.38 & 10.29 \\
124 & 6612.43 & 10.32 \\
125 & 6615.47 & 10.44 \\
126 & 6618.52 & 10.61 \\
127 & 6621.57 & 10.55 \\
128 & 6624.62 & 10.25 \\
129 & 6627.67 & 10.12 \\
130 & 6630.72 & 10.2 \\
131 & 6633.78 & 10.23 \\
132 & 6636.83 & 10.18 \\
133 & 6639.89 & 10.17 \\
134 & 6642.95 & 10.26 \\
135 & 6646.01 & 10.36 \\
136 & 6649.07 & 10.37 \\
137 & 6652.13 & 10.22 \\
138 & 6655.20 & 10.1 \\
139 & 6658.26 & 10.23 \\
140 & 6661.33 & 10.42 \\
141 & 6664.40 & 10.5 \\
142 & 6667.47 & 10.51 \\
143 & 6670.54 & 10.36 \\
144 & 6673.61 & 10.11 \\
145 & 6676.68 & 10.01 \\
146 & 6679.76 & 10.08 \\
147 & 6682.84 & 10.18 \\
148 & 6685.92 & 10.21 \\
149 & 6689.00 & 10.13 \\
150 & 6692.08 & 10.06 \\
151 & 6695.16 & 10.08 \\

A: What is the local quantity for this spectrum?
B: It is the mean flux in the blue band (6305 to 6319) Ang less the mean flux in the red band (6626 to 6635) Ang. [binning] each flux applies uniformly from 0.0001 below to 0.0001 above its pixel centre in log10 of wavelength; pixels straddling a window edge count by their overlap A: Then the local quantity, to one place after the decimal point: 1.3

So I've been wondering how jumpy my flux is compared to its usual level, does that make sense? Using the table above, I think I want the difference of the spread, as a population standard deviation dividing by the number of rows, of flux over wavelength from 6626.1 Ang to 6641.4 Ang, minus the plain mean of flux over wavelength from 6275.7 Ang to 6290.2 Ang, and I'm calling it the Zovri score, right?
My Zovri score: -11.1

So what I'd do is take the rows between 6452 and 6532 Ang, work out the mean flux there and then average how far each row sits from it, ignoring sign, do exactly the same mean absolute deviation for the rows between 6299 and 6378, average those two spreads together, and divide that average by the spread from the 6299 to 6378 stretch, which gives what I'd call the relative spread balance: 0.79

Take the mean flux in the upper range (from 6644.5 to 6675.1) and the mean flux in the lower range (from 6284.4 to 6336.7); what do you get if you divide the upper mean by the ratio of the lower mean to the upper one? 9.5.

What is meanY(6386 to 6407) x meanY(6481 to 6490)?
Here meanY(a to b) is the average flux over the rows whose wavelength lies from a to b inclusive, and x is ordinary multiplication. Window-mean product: 116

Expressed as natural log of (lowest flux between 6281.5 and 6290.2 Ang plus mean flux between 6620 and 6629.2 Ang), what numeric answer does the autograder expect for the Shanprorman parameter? 3.06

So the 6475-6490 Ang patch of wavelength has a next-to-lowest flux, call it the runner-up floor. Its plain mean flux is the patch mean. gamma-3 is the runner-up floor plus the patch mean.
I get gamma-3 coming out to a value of 21.1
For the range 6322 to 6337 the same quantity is 22.2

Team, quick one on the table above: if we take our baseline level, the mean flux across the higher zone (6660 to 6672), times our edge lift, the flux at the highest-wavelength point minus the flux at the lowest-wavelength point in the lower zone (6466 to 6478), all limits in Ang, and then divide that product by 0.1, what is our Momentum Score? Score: 23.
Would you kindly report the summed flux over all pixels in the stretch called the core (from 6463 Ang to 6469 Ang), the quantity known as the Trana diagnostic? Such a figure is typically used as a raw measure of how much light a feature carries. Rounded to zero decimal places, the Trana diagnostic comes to 21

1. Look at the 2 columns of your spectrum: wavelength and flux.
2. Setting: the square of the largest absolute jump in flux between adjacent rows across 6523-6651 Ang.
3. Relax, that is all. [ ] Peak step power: 0.601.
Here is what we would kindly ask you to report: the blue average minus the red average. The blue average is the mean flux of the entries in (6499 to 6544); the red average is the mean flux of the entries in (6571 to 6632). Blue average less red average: 0.16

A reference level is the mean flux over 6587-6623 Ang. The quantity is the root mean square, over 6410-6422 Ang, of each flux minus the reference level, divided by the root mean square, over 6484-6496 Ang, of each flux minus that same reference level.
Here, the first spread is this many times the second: 1.0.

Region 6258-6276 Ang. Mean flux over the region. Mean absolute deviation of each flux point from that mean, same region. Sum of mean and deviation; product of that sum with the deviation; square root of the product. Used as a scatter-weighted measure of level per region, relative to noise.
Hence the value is 1.02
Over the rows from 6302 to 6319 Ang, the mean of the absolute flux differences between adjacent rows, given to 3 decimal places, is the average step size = 0.236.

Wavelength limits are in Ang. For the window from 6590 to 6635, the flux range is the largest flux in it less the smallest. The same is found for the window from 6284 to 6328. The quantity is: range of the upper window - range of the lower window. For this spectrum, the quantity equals -0.34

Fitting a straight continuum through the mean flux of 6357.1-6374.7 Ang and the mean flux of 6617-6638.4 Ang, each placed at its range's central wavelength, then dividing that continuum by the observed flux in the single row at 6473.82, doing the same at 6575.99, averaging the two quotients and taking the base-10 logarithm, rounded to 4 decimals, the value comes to 0.0069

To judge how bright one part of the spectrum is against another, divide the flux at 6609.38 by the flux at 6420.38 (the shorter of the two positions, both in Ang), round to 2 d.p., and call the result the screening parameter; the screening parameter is 0.97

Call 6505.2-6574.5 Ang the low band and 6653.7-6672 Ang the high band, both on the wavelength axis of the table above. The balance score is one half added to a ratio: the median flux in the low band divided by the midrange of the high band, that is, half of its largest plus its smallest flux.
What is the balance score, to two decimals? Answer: 1.51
